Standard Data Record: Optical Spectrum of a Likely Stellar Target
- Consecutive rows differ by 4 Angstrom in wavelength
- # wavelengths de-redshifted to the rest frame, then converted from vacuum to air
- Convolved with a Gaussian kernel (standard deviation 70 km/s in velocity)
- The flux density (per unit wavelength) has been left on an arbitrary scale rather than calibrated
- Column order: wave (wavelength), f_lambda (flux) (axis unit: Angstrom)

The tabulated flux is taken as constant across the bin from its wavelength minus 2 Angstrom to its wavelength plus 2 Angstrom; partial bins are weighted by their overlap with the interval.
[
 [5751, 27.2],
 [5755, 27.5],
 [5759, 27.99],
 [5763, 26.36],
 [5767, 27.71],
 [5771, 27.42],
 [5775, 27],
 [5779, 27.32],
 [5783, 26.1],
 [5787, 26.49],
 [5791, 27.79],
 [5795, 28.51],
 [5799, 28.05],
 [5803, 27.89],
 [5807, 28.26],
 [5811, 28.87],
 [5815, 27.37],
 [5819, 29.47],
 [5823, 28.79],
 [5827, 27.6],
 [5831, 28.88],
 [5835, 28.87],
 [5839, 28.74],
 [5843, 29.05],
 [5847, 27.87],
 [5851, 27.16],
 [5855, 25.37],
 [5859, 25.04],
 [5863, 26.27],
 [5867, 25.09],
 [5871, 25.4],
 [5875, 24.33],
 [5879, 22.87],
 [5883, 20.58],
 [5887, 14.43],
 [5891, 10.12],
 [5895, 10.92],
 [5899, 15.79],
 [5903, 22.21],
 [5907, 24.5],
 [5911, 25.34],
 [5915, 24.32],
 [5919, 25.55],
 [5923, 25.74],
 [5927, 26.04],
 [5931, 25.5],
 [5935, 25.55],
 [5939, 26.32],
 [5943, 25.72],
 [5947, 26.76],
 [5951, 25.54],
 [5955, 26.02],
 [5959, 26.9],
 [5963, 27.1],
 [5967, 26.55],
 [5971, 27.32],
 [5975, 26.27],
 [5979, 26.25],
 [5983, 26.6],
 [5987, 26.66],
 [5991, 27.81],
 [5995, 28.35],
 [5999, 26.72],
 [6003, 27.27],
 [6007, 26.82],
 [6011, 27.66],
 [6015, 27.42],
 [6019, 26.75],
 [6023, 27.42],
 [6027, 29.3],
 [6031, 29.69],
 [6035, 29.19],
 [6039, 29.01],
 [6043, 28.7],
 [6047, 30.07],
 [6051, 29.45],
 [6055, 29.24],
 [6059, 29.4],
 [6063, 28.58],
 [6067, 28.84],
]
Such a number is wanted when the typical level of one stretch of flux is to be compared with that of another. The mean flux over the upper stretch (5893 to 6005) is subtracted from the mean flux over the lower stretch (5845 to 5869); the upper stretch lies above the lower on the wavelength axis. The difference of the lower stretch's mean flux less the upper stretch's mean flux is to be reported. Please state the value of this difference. 1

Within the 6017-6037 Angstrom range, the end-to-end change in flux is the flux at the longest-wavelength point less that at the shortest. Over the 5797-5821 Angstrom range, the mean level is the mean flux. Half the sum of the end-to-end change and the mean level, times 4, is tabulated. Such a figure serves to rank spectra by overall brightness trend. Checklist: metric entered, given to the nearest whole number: 62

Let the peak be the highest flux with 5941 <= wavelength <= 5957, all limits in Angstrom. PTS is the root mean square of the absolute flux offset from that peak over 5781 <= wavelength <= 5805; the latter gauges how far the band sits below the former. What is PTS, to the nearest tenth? 1.1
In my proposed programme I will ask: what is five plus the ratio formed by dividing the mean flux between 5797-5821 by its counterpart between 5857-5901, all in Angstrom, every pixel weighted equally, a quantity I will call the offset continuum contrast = 6.41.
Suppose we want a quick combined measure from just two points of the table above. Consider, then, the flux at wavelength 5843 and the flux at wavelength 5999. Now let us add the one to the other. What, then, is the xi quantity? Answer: 55.8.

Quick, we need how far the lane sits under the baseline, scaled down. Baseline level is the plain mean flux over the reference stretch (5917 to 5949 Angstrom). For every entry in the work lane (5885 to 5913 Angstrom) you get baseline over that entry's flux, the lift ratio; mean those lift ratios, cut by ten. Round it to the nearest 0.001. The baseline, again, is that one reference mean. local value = 0.166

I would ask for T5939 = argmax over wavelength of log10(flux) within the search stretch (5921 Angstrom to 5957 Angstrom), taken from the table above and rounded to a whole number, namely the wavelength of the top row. 5947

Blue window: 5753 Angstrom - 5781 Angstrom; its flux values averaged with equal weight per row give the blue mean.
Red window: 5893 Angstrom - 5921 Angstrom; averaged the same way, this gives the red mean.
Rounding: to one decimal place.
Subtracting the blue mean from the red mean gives -6.1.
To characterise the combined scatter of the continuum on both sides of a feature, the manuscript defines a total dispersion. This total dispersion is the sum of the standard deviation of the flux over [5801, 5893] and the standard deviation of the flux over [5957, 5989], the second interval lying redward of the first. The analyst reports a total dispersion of 5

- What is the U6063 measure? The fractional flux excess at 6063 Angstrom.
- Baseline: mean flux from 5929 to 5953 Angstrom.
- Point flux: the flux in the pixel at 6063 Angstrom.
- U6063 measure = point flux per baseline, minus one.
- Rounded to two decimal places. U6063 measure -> 0.10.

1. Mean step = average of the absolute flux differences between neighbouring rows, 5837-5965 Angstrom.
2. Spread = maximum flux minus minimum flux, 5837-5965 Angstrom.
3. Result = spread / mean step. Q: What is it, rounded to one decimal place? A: 12.7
